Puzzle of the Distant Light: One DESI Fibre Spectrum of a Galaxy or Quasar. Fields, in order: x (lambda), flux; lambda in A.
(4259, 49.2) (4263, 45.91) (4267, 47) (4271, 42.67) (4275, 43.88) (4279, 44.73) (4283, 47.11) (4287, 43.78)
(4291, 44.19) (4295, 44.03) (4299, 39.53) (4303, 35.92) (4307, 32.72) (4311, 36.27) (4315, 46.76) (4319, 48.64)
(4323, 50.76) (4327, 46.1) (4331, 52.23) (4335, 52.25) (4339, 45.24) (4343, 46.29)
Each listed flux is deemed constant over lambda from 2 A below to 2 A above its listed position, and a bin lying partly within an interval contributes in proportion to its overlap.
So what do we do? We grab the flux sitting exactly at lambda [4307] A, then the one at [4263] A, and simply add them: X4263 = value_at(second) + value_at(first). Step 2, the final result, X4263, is 79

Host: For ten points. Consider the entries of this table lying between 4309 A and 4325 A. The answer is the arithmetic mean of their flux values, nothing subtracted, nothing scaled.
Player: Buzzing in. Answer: 46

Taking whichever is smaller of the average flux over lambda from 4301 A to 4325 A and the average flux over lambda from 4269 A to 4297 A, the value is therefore 41.8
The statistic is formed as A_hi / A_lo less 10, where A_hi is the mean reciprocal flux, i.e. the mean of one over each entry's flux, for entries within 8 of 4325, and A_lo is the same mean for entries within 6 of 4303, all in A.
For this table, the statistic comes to -9.27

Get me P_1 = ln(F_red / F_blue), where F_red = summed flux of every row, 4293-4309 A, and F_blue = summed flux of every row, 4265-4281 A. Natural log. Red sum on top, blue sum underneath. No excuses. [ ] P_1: -0.16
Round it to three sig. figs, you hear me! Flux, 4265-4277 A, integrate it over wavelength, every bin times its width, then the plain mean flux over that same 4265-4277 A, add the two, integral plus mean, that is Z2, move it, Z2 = 579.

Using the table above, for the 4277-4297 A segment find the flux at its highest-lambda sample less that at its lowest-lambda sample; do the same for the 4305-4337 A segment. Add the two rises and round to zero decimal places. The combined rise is 19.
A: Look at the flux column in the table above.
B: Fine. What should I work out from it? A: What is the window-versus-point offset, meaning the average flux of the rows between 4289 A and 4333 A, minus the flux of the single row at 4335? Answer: -8.9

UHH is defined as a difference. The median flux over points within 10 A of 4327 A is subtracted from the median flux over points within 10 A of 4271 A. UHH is -6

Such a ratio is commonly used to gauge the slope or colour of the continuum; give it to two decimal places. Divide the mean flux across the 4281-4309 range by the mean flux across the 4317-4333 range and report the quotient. 0.83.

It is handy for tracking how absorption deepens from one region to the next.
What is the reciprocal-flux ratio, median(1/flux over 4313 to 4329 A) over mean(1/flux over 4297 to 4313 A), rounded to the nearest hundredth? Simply 0.75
